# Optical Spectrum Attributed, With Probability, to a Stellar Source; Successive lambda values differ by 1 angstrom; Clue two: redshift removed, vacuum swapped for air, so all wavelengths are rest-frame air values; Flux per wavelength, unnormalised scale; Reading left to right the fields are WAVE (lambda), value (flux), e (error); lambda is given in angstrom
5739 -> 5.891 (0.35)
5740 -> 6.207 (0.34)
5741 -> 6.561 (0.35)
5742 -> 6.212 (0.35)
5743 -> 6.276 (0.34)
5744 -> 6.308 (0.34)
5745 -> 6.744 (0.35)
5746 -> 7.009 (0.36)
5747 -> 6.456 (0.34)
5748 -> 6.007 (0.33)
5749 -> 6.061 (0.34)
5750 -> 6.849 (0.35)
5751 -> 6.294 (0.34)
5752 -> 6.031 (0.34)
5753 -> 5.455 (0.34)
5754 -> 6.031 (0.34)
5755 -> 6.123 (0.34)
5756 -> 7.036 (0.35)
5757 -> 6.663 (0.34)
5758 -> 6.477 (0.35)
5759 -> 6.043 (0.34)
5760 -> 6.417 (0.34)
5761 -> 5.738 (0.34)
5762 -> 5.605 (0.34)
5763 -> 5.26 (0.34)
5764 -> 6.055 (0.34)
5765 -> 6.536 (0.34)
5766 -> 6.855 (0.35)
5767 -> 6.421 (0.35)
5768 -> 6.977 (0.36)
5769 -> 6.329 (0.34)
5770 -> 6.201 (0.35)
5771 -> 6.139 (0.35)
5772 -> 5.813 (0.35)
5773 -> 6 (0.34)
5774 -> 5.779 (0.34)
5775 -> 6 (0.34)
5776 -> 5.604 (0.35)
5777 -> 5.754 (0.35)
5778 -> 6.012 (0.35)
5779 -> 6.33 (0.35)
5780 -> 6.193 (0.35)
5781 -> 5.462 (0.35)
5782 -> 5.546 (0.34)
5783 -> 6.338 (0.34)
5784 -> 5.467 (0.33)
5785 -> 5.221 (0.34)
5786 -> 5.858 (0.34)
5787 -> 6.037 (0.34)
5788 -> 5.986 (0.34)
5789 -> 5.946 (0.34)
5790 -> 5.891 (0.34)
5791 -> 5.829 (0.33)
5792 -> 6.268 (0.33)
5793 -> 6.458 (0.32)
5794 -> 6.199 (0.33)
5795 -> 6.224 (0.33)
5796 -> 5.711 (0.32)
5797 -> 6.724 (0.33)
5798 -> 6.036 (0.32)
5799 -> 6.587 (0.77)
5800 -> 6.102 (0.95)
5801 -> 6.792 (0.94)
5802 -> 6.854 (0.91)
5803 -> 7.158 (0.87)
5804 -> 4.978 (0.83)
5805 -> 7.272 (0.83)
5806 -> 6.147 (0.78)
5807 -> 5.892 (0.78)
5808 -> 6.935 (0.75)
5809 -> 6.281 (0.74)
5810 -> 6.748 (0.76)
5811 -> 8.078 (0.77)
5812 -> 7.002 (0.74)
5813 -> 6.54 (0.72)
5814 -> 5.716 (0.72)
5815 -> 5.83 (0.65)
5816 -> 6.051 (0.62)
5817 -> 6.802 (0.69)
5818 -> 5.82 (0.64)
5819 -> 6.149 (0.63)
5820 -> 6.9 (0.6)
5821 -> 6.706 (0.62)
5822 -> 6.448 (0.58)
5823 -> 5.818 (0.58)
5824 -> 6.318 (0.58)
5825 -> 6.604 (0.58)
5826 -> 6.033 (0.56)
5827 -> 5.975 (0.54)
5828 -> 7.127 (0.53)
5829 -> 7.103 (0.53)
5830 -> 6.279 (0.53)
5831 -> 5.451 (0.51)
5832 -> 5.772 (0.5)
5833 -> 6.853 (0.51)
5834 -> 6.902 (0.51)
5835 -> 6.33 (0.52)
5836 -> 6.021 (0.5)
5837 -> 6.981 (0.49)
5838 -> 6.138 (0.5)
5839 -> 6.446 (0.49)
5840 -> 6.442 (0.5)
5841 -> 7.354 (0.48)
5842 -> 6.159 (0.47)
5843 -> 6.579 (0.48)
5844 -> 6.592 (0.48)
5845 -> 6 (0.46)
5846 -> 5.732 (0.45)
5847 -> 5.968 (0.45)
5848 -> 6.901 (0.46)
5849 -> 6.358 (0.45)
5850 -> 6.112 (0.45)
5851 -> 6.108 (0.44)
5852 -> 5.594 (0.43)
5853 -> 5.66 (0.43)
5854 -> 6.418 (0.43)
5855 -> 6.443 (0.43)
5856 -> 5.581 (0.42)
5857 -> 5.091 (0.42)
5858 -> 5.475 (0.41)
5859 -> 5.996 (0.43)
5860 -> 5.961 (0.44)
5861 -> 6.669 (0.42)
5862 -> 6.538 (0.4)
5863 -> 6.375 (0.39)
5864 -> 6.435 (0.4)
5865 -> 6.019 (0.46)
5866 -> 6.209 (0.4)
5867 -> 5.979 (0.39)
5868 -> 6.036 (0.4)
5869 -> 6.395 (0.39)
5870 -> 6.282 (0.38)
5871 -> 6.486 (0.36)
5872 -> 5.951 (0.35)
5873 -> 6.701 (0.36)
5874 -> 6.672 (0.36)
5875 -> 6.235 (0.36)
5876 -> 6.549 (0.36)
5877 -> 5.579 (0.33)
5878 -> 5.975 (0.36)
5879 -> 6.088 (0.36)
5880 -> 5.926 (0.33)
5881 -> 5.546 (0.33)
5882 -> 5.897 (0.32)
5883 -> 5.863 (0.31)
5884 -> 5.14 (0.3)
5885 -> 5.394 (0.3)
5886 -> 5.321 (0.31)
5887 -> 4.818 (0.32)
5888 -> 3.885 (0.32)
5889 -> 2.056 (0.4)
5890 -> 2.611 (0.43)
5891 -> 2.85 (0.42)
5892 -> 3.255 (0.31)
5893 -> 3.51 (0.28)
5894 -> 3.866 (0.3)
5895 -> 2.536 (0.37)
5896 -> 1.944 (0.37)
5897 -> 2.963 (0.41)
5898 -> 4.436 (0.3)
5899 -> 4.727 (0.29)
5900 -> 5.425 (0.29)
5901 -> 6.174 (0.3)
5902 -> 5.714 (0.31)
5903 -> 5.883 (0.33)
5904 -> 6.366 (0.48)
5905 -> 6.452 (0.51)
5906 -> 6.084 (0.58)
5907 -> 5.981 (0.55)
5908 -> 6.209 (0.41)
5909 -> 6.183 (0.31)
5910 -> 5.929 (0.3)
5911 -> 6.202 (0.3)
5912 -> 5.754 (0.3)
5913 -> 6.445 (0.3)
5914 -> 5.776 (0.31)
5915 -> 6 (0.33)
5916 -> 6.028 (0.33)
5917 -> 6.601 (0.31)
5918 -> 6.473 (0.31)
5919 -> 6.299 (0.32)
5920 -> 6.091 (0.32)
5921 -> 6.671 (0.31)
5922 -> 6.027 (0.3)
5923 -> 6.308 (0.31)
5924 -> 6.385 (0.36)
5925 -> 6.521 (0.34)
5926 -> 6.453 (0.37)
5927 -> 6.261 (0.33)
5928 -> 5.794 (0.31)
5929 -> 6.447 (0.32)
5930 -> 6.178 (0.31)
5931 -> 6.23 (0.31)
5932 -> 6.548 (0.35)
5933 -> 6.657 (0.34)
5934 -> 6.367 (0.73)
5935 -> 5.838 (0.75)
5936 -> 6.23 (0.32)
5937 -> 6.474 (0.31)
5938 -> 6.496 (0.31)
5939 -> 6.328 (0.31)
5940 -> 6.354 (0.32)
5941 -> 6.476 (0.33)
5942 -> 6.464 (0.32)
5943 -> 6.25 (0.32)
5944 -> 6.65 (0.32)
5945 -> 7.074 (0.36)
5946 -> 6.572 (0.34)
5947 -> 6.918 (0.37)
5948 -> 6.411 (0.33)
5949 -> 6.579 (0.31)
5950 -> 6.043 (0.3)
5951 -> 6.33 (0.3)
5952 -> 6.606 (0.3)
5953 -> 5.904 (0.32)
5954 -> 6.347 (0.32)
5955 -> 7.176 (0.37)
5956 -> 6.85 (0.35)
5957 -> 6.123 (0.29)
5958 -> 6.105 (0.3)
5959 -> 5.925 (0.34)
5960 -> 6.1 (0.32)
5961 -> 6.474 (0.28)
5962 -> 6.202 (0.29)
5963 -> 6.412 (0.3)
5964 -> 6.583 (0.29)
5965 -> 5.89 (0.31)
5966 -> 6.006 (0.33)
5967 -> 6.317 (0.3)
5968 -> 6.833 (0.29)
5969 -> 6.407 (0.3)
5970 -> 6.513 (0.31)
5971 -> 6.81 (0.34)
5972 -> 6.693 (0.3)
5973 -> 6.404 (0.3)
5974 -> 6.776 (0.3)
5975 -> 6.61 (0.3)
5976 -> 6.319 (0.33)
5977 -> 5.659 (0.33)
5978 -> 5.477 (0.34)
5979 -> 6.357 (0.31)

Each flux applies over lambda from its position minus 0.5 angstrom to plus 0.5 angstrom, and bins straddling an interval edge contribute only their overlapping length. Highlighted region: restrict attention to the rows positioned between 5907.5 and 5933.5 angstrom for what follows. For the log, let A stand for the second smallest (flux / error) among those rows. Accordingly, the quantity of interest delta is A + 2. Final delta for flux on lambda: 19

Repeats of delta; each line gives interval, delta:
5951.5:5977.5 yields 19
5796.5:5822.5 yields 8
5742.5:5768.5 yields 18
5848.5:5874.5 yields 15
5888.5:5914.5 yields 7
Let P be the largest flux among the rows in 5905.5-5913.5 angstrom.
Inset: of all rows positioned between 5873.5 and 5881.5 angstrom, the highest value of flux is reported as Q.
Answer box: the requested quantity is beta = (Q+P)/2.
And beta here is 6.56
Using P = 6.445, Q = 6.672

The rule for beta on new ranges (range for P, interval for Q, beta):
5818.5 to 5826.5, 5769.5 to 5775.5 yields 6.55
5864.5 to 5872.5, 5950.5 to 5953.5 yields 6.55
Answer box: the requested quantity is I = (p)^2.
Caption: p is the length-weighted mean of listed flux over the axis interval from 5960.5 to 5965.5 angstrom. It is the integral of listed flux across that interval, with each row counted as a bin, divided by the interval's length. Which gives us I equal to 40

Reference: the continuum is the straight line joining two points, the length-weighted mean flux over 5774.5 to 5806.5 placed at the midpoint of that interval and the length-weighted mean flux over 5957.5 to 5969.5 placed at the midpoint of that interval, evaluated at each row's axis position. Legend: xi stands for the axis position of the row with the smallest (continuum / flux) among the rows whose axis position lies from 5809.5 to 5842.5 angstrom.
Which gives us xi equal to 5811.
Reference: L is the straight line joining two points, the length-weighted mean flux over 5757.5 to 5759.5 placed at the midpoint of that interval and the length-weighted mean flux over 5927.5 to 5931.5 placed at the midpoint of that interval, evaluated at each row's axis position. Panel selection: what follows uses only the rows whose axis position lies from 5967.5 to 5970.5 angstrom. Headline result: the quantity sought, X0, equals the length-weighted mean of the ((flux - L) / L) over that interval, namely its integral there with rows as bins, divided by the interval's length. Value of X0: 0.072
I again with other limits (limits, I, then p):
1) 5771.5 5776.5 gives 34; 5.84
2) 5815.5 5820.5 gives 40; 6.34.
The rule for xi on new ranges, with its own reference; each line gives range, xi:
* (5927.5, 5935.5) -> 5933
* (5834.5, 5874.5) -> 5841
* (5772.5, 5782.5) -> 5779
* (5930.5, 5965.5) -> 5955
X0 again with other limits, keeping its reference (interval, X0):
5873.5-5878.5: 0.001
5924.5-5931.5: 0.017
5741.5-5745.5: 0.019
